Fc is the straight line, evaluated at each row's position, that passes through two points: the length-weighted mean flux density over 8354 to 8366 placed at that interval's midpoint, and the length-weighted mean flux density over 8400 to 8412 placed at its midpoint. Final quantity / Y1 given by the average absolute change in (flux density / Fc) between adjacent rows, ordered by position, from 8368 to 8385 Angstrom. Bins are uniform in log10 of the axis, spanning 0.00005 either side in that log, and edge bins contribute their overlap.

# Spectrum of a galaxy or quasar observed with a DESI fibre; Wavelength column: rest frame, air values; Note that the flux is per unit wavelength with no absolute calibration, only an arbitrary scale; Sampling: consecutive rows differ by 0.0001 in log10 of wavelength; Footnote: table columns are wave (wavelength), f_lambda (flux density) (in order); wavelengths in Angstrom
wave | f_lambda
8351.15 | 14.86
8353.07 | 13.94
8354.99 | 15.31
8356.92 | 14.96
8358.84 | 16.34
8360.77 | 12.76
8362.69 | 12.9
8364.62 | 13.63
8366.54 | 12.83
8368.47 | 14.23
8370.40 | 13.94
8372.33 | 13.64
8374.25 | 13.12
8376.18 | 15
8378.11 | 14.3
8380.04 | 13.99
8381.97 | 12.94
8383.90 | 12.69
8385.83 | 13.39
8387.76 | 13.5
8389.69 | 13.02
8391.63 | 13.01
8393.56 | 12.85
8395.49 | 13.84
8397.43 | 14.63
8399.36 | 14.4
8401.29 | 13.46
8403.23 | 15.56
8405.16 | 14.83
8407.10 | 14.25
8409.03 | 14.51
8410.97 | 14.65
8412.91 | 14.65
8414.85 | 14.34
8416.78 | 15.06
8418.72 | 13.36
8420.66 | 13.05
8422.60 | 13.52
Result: 0.05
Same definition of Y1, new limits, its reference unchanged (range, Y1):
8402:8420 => 0.04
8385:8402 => 0.03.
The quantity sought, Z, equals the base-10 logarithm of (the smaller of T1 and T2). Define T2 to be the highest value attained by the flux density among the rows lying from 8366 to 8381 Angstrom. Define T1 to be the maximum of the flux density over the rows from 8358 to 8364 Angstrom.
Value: 1.176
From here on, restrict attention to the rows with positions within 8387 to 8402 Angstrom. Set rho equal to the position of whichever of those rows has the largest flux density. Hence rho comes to 8397.43 Angstrom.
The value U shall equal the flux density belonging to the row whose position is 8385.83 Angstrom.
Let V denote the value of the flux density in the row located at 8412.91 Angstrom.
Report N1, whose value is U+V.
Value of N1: 28.0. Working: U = 13.39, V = 14.65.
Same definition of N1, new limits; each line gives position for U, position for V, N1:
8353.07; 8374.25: 27.1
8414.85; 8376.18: 29.3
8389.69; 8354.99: 28.3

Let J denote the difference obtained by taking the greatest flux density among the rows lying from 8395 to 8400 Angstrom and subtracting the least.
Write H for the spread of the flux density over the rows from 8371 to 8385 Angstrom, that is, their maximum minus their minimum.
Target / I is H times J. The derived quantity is 1.8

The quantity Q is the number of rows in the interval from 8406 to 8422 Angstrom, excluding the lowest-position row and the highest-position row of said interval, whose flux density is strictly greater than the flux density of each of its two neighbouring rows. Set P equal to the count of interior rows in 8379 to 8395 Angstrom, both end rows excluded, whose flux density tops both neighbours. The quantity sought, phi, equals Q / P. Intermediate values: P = 1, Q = 1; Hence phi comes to 1.0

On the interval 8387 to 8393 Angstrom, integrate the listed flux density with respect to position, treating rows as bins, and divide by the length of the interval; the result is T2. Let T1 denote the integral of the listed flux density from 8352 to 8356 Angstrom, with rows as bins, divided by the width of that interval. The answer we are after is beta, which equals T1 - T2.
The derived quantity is 1.5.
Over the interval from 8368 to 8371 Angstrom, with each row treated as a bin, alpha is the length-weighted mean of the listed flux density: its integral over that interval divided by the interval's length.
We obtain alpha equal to 14.1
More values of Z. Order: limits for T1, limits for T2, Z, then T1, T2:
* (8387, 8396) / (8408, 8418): 1.141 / 13.84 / 15.06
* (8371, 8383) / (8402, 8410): 1.176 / 15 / 15.56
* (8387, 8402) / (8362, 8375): 1.153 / 14.63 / 14.23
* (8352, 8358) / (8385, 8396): 1.141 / 15.31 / 13.84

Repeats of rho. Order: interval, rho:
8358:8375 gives 8358.84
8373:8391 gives 8376.18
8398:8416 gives 8403.23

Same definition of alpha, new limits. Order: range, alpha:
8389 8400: 13.6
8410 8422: 14.2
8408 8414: 14.6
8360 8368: 13.1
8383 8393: 13.1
